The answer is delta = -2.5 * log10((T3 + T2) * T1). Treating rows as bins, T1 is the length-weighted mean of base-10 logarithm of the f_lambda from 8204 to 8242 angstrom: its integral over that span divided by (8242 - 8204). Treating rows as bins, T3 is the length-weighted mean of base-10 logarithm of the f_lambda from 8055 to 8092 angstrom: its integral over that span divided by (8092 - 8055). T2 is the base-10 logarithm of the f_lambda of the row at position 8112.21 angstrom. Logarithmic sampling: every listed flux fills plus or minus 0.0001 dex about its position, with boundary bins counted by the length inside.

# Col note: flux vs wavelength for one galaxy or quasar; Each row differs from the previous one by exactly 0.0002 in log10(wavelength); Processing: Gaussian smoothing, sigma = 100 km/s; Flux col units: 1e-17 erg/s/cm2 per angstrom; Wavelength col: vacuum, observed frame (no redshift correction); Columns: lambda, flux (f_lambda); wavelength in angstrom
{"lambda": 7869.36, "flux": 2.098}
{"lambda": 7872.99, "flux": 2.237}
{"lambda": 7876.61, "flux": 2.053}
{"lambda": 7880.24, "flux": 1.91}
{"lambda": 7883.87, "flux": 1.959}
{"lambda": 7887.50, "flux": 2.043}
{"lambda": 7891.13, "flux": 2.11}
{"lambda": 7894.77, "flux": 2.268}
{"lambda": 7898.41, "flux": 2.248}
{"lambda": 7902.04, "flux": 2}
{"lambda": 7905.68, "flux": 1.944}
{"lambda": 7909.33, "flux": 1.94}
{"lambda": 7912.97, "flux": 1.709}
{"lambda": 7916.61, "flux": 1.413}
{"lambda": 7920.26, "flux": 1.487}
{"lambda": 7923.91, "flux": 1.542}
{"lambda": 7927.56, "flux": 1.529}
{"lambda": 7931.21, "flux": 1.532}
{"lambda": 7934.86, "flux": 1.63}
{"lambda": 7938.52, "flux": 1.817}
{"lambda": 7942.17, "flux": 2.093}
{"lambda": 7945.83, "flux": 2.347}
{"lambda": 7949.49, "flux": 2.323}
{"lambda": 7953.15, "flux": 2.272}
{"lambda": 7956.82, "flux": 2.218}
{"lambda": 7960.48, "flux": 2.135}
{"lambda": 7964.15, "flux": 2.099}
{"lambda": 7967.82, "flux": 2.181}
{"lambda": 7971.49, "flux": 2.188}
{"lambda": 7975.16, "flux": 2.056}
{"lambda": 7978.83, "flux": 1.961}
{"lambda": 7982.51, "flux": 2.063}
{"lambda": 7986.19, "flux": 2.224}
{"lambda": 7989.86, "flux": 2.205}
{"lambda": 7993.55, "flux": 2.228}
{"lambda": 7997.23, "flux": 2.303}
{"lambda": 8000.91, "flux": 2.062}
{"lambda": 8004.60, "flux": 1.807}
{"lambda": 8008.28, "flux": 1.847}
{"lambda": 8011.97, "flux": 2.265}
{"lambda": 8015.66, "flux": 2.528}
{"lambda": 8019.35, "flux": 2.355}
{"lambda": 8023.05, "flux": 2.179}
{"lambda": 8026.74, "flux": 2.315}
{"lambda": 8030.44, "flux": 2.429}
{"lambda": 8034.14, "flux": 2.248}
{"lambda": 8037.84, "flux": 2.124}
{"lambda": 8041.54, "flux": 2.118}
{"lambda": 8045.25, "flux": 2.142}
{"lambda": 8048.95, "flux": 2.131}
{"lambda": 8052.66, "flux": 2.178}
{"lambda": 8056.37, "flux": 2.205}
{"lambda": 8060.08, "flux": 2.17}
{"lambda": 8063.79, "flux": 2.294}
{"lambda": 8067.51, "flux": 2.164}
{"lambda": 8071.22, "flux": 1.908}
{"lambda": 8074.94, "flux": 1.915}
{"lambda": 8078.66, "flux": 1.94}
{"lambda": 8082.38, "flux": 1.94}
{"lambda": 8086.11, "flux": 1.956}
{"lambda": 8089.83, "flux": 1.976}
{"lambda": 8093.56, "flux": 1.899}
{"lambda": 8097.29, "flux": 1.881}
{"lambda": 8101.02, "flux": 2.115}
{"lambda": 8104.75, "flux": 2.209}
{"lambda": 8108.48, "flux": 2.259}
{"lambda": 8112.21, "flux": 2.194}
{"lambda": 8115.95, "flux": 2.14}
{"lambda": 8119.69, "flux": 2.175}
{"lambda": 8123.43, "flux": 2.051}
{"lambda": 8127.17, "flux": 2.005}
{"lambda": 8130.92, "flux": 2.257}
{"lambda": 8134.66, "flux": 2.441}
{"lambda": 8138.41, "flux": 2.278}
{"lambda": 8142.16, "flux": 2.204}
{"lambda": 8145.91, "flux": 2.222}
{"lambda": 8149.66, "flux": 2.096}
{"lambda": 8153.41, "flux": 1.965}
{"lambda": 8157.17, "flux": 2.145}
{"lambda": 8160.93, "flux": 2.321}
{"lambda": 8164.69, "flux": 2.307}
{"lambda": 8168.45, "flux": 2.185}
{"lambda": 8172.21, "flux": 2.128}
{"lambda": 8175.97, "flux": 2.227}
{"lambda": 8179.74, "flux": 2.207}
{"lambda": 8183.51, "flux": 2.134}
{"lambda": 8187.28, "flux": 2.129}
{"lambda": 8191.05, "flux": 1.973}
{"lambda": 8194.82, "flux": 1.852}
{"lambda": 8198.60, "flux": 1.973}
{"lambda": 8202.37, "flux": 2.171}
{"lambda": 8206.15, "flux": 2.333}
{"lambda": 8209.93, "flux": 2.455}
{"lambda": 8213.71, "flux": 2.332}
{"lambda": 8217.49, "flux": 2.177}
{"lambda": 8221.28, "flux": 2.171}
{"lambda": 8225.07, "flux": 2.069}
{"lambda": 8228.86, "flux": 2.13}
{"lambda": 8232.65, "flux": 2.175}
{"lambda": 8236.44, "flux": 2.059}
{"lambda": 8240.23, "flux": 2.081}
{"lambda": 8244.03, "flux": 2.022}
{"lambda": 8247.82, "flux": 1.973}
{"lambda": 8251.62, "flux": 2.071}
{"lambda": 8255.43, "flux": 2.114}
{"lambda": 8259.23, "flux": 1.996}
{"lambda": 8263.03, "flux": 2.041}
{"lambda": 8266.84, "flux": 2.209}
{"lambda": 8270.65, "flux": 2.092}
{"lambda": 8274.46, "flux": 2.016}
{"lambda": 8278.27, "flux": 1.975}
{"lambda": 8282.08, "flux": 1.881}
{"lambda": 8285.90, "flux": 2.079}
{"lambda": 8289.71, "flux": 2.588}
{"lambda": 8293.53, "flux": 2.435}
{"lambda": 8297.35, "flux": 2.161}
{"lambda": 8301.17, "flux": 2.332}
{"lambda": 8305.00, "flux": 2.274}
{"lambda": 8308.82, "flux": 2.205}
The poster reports 1.63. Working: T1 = 0.341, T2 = 0.341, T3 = 0.309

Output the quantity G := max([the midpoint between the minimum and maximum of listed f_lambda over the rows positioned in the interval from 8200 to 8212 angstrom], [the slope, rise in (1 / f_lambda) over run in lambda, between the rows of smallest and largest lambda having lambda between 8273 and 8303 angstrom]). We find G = 2.31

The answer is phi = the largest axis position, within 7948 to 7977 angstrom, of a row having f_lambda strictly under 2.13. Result 7975.16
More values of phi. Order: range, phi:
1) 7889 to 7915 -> 7912.97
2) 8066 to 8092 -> 8089.83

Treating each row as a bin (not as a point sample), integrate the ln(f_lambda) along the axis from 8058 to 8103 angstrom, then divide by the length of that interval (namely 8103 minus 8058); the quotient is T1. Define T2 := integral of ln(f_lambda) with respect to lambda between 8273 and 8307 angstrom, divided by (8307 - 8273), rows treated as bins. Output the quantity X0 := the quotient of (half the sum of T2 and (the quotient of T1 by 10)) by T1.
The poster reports 0.61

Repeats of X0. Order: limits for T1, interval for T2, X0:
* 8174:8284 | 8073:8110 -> 0.52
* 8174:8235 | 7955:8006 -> 0.54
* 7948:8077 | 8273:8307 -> 0.56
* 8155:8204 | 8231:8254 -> 0.53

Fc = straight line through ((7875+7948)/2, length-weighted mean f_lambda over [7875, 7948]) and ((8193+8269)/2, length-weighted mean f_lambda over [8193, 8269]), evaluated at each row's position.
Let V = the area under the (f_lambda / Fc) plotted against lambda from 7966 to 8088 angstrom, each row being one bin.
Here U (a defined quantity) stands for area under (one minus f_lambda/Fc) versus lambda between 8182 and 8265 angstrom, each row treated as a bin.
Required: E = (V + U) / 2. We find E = 66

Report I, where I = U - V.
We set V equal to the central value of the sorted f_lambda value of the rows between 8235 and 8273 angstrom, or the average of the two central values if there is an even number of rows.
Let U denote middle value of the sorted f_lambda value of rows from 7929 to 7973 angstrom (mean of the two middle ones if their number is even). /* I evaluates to 0.09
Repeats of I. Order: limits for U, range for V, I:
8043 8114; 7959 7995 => -0.03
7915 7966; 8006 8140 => -0.21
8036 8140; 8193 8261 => 0.04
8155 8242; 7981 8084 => 0.00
